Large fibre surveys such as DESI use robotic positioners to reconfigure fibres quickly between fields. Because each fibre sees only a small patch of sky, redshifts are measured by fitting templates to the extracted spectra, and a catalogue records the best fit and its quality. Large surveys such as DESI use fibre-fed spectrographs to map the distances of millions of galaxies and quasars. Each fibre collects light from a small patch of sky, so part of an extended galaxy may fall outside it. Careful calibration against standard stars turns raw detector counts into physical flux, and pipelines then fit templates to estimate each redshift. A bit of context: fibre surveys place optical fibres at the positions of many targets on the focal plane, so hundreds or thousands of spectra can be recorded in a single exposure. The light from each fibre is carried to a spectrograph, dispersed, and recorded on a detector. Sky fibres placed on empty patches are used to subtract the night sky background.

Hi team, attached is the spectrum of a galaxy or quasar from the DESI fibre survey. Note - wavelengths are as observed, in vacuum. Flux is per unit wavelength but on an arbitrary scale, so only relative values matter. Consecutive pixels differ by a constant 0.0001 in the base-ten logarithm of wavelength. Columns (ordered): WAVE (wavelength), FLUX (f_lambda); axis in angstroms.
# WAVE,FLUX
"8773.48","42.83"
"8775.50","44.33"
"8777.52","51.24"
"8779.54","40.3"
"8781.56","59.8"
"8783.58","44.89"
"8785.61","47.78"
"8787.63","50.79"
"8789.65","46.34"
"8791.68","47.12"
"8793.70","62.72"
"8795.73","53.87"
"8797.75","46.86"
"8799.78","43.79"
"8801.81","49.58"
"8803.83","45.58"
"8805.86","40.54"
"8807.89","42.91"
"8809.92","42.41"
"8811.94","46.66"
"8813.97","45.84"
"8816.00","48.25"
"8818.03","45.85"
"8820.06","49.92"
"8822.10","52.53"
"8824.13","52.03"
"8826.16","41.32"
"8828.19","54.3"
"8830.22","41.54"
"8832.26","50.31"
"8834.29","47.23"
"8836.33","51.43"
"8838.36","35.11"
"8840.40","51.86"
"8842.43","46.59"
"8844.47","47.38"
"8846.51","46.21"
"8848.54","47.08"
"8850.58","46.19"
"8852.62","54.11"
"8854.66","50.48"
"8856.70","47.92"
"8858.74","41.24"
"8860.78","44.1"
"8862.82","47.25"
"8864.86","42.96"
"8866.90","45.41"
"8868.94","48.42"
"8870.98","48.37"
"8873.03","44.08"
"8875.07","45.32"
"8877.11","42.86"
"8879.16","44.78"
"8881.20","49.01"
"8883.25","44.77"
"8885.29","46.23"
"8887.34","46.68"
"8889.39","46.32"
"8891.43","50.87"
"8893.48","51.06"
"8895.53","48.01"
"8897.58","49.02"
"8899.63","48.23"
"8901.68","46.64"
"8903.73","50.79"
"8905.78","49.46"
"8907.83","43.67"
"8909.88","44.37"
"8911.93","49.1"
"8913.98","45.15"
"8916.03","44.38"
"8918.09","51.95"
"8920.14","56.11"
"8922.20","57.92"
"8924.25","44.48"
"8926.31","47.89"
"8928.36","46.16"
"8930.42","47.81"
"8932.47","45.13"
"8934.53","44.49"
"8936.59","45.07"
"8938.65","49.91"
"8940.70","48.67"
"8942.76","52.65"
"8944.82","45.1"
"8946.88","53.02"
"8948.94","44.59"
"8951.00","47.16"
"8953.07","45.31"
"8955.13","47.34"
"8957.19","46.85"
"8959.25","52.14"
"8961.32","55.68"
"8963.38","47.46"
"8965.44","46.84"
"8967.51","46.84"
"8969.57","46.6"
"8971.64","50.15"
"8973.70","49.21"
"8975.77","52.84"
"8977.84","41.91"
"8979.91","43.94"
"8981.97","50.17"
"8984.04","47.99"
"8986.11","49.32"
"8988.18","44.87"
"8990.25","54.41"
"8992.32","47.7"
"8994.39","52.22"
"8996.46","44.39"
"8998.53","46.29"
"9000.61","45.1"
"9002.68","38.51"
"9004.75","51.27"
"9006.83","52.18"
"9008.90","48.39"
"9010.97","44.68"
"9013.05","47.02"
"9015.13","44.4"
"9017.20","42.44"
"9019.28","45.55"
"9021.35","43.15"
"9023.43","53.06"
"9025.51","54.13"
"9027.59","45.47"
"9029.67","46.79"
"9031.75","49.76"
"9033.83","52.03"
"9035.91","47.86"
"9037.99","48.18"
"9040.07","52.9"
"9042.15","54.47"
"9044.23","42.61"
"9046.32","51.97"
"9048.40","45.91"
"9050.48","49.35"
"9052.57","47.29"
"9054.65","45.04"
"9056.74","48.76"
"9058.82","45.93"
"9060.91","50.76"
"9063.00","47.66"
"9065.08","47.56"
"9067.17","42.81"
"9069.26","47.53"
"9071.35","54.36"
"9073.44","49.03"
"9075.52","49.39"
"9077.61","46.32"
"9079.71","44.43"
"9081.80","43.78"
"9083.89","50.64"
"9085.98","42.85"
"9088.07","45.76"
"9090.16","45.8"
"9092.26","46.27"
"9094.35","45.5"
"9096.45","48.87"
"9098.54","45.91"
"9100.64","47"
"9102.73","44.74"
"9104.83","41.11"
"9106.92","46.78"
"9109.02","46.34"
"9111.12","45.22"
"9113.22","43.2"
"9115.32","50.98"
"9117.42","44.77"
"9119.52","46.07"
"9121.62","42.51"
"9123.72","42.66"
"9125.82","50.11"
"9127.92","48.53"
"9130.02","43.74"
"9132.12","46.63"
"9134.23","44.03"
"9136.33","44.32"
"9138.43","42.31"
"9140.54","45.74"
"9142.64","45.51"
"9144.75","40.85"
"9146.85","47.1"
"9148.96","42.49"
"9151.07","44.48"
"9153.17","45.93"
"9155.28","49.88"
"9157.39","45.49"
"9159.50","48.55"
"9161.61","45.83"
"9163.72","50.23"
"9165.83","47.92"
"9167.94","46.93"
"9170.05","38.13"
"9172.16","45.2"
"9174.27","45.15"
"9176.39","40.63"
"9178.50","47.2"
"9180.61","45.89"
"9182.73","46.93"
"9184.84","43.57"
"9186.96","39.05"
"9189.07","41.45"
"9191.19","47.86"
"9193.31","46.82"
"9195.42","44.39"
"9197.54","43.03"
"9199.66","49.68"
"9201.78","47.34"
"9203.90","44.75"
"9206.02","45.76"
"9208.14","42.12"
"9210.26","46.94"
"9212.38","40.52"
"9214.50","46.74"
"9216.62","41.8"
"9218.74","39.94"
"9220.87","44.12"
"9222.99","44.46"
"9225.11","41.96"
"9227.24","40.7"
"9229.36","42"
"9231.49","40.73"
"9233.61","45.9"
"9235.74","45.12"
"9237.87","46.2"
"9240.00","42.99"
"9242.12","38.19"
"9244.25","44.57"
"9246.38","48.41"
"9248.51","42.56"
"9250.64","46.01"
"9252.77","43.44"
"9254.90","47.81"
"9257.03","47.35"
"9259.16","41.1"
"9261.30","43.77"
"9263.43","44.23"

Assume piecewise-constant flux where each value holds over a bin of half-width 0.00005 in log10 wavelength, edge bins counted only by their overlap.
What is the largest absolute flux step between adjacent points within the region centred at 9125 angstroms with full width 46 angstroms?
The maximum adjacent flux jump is 7.8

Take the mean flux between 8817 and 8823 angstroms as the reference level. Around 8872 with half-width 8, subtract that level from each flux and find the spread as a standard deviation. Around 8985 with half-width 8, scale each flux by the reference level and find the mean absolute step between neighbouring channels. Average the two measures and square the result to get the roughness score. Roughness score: 1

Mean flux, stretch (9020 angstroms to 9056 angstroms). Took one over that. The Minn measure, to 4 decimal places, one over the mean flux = 0.0205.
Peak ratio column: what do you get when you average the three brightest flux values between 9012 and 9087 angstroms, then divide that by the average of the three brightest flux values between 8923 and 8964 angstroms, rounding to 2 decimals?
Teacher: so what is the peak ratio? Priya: 1.01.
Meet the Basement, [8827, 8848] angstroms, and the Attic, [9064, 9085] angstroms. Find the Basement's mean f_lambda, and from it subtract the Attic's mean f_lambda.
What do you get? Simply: -0.4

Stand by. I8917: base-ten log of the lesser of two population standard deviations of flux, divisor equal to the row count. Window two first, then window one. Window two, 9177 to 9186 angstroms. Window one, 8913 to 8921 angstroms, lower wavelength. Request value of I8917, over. 0.155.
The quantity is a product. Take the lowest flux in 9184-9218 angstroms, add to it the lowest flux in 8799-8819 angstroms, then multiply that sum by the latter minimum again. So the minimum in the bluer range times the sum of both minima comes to 3227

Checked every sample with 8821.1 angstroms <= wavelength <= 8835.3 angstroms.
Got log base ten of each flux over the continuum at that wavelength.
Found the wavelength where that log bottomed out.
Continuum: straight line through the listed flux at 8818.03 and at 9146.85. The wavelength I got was 8826.16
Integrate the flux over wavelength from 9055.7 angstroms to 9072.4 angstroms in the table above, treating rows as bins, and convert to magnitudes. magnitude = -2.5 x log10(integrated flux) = -7.26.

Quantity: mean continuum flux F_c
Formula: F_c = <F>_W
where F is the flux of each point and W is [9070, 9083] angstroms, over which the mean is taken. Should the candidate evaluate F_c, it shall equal 47.9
